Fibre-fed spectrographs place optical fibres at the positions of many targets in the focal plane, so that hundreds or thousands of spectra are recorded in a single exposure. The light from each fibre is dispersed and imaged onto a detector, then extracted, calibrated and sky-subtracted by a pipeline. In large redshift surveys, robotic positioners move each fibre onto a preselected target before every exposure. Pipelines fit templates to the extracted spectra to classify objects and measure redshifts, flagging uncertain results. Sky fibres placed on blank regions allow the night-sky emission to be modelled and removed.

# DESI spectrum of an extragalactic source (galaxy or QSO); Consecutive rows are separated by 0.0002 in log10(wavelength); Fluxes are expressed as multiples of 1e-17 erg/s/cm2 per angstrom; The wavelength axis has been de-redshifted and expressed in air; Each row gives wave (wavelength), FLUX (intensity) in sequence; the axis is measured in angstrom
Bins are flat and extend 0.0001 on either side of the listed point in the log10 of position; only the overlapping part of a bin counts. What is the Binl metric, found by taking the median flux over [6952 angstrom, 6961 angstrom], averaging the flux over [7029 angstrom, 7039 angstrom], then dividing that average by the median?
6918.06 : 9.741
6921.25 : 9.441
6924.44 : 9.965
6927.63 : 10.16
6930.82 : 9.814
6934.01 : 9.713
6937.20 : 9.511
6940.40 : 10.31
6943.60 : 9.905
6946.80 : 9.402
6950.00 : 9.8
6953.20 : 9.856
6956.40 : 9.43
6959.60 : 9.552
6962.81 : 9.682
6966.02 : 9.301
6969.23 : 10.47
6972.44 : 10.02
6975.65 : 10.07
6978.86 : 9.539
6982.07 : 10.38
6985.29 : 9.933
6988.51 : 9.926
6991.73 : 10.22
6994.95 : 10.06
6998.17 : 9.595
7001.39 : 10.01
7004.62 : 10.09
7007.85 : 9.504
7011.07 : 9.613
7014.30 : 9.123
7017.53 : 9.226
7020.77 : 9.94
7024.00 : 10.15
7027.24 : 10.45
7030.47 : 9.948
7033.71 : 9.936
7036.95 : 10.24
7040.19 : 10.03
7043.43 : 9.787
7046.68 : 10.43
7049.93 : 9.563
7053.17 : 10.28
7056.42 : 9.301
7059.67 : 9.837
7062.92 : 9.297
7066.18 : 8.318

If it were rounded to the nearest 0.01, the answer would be 1.05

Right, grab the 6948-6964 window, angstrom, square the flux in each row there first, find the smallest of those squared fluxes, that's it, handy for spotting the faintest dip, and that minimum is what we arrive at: 89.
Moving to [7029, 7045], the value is 96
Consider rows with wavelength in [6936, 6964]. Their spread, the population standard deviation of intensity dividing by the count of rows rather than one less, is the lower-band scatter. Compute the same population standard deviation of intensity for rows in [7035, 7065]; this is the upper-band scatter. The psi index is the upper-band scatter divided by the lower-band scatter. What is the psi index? 1.4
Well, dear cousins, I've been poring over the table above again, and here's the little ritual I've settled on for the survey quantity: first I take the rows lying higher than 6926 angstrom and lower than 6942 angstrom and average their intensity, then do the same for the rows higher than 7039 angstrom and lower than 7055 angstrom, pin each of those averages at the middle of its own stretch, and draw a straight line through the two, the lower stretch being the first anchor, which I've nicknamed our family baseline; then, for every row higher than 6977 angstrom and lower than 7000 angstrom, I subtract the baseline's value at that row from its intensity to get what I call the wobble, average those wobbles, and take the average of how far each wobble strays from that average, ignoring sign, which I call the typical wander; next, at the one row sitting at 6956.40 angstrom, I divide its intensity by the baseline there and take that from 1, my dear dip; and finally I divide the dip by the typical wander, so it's 0.22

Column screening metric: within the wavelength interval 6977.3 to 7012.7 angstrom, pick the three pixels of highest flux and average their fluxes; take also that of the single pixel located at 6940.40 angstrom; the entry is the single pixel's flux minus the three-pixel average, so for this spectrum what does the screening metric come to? 0.08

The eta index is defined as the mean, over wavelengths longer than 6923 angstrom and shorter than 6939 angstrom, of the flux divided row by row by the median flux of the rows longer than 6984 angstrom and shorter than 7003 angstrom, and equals 0.99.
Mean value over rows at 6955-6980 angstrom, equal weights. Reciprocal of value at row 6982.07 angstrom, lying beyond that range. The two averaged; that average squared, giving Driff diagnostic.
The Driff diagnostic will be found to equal 24.3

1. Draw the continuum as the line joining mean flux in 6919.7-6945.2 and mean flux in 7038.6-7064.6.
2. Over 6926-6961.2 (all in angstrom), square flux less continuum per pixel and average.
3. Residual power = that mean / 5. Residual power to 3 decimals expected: 0.016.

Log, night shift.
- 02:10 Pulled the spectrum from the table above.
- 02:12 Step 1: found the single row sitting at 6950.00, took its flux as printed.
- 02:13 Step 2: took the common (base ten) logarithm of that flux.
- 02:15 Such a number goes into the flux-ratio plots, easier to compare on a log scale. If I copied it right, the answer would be 0.99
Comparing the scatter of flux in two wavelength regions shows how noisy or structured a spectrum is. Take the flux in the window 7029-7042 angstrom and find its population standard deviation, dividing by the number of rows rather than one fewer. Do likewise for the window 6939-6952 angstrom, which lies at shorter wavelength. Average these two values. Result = 0.22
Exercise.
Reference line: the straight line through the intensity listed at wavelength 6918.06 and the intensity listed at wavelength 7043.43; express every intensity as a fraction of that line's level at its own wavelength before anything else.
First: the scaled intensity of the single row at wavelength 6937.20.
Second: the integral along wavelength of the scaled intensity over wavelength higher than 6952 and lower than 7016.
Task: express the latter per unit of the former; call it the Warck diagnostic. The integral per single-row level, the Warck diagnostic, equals 66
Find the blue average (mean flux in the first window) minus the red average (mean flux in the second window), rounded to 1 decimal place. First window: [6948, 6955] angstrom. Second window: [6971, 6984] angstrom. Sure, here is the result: -0.2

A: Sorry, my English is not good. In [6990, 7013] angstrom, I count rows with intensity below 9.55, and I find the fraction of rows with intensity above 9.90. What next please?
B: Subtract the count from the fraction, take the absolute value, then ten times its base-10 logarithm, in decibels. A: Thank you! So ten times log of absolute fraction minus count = -3.7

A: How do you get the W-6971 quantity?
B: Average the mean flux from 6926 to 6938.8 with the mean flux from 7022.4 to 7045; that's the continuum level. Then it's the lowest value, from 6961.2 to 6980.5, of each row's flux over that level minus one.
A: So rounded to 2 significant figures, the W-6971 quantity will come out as -0.064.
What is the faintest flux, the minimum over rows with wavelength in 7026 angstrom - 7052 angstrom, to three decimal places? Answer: 9.563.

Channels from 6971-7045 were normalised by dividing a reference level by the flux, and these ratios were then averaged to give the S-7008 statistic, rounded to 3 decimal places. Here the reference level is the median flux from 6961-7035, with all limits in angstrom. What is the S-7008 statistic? 1.005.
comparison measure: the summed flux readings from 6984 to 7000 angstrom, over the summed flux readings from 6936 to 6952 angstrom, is 1.02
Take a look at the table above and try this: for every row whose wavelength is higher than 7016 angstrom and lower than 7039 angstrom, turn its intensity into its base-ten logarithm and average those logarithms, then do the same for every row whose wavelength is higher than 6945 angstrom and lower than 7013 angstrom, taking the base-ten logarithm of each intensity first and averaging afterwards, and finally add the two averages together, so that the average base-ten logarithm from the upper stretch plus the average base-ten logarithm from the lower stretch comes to 1.99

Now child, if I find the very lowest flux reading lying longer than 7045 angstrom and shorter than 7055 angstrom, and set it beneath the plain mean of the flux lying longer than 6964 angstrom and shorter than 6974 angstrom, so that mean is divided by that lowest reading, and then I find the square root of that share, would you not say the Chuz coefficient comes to 1.02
